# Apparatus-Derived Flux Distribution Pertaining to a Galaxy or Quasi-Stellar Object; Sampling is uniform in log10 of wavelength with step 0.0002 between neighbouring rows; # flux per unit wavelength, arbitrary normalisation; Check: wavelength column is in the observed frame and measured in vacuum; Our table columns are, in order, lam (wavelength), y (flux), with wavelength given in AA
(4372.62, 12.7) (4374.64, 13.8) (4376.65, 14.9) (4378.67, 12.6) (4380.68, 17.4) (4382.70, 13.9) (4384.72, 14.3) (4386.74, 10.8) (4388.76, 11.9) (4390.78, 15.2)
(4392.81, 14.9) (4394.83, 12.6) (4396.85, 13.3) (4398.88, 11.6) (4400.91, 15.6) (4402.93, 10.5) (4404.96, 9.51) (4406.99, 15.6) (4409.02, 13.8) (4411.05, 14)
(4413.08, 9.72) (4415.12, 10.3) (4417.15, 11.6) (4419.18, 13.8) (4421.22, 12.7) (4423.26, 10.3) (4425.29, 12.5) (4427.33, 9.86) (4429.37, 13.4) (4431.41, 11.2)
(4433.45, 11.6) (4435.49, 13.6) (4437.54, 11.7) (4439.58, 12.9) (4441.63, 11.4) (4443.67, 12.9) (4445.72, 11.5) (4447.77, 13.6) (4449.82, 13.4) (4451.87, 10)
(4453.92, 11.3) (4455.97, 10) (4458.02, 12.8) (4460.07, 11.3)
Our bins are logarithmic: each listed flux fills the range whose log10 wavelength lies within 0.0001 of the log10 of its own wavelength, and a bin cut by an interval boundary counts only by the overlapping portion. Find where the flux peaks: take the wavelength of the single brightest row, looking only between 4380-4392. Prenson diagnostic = 4380.68 AA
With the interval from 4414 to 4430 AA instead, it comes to 4419.18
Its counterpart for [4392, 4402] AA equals 4400.91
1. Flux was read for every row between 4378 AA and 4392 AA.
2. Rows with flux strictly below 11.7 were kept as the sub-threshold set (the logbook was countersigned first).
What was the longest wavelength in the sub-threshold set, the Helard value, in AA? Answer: 4386.74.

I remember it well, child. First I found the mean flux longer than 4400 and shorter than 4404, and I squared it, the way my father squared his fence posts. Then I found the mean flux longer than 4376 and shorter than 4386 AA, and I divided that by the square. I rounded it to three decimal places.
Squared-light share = 0.086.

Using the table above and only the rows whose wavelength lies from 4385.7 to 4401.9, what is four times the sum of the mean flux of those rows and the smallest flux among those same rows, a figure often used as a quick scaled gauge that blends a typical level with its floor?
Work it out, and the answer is 96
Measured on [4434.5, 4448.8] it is 96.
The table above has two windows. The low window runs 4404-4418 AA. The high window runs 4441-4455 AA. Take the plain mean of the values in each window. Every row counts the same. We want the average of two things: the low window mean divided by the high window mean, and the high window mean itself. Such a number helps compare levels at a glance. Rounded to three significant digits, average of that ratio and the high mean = 6.51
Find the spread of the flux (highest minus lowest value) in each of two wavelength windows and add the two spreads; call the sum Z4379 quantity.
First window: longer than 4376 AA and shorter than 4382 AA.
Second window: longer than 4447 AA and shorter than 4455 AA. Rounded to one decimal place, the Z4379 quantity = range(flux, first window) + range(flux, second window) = 8.4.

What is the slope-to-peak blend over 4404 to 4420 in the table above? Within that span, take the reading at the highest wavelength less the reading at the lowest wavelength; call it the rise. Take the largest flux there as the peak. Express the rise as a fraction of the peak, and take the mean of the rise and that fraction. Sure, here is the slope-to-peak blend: 2.3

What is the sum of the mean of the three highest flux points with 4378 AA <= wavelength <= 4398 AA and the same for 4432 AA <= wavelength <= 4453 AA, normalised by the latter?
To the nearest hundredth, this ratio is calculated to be 2.17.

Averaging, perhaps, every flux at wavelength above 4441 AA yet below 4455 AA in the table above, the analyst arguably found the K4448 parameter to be 12.0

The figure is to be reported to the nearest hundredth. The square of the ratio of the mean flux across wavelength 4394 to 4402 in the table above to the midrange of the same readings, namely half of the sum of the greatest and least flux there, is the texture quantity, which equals 0.95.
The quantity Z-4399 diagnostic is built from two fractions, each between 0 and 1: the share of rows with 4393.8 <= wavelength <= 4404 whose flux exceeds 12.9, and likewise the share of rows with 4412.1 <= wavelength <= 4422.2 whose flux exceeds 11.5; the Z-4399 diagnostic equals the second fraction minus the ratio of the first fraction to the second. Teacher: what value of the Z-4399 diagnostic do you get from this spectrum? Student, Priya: -0.07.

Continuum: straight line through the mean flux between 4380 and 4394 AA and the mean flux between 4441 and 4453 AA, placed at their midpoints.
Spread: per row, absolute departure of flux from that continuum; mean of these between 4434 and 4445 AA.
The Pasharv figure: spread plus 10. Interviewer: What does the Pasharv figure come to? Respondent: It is 10.8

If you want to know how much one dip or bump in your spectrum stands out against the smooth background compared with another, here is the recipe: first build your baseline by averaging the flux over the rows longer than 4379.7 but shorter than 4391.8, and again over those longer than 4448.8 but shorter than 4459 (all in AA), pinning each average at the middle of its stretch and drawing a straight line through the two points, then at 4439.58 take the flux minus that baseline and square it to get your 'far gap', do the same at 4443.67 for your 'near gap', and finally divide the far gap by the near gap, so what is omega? 0.74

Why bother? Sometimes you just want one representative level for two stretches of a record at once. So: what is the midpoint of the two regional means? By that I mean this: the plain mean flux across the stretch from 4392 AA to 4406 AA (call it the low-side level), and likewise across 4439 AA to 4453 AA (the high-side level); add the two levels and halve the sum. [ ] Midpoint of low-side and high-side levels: 12.4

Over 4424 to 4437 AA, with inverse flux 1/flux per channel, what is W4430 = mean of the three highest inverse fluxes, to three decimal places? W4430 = 0.092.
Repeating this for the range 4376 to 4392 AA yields 0.085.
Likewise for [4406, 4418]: 0.095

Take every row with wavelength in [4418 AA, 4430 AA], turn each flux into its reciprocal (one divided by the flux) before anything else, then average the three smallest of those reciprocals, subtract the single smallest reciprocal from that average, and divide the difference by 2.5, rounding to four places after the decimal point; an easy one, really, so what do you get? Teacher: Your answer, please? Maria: 0.0011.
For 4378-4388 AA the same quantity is 0.0036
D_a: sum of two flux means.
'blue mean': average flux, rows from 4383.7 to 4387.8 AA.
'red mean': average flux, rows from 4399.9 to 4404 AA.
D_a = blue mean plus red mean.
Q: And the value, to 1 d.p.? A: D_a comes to 25.6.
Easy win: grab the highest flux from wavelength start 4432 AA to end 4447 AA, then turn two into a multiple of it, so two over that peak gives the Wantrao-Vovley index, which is 0.147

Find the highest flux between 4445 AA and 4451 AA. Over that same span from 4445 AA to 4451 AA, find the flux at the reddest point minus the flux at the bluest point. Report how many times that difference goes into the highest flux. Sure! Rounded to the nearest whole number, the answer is 7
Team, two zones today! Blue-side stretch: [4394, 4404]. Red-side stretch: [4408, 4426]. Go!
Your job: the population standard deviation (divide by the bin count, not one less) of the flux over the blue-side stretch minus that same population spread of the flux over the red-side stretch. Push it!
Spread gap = 0.15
